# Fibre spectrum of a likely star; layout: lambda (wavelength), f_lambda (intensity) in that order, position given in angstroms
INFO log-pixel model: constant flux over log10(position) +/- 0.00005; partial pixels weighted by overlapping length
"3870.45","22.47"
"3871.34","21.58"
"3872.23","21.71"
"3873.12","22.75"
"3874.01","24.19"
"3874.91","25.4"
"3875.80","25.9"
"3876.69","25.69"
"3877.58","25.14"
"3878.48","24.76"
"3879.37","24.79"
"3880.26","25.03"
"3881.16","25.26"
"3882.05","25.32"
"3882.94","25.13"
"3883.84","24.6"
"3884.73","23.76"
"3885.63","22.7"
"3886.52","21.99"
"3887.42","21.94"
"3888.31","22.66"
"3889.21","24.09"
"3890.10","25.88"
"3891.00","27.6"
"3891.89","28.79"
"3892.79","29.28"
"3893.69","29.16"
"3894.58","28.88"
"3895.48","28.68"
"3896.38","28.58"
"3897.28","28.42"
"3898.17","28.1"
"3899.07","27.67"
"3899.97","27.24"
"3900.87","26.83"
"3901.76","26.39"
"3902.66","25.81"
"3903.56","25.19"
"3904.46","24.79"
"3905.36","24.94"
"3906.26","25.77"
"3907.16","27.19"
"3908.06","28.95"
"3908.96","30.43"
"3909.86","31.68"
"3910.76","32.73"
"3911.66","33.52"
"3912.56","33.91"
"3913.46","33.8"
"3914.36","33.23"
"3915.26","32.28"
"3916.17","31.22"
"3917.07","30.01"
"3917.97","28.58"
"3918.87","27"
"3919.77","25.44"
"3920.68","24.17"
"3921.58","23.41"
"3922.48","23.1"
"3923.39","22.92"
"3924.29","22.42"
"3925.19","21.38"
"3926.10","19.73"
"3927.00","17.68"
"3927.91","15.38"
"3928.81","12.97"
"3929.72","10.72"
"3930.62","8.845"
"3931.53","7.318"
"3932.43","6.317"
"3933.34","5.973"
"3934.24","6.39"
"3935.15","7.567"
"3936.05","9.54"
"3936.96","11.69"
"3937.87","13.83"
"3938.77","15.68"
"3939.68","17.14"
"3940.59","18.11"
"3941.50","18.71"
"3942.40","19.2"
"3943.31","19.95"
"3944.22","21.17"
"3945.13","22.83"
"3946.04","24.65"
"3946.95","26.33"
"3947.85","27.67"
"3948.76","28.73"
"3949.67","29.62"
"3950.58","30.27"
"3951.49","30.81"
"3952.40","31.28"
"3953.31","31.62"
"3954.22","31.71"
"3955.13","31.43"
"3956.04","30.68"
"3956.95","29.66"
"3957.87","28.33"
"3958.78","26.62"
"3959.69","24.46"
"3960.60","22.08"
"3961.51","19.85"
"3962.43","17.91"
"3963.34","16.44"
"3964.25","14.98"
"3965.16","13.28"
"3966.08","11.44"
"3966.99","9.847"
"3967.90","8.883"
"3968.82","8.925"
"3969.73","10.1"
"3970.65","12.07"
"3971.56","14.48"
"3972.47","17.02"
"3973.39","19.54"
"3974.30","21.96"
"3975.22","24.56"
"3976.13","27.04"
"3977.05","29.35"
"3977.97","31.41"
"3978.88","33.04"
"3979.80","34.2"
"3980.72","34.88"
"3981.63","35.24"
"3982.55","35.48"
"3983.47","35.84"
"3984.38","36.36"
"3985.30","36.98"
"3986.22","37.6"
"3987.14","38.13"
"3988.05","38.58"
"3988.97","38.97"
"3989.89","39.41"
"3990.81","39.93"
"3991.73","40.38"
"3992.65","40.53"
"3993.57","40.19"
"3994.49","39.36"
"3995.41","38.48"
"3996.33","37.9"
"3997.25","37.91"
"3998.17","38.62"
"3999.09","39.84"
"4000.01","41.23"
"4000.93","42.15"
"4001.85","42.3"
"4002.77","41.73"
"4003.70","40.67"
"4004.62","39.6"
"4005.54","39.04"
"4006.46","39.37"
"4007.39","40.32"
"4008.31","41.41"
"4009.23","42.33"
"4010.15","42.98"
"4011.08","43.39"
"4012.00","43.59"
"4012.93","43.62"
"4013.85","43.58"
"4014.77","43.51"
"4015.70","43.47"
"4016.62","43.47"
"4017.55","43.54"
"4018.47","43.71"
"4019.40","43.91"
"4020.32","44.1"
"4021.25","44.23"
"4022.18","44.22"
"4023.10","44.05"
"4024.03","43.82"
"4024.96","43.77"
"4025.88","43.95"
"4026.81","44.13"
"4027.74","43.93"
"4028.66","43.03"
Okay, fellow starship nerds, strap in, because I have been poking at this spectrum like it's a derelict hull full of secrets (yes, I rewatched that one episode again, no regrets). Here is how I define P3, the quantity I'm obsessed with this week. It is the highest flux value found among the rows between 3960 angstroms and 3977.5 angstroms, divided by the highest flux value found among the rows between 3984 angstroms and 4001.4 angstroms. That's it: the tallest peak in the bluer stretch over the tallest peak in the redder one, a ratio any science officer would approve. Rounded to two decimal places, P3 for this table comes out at 0.70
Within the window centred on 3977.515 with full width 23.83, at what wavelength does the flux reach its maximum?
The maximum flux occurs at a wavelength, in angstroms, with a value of 3988.97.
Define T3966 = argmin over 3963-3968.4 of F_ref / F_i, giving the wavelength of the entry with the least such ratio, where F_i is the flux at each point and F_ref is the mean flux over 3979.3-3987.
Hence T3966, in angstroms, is 3963.34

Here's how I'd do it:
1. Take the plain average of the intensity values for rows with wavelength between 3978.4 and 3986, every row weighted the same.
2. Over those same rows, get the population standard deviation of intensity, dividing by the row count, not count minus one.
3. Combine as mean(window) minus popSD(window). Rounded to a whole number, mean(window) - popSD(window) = 34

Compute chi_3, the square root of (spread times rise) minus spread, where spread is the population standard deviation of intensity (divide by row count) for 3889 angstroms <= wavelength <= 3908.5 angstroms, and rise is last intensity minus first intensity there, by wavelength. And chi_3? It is 1.2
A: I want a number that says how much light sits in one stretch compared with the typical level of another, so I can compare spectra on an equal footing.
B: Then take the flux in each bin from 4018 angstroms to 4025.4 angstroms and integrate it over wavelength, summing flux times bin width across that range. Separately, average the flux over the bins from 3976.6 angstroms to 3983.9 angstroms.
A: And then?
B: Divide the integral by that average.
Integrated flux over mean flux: 10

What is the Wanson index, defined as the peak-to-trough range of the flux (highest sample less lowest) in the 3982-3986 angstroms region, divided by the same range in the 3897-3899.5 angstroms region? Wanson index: 2.00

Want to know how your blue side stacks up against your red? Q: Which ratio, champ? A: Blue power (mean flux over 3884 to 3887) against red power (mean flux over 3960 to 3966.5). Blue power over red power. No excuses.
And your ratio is 1.4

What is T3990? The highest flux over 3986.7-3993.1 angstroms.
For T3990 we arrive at 40.53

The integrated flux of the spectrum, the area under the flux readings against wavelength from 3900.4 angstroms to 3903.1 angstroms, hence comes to 71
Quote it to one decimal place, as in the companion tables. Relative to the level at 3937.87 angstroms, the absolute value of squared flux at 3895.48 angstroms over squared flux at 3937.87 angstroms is 4.3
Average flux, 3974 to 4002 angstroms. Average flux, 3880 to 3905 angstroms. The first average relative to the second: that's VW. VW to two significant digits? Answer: 1.4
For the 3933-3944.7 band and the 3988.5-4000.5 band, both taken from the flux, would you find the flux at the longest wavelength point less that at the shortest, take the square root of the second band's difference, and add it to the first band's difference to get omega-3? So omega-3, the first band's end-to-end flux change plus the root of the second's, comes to 17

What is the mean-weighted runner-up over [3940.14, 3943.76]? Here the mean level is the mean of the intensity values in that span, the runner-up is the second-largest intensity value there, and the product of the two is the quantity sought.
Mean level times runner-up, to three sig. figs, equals 365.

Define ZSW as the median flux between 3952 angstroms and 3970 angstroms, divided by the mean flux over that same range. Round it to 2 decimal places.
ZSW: 1.00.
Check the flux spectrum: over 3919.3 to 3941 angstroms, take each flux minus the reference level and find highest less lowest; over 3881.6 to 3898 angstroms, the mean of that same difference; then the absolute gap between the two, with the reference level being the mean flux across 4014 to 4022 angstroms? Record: 37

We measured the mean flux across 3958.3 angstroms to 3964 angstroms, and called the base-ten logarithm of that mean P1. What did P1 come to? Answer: 1.3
